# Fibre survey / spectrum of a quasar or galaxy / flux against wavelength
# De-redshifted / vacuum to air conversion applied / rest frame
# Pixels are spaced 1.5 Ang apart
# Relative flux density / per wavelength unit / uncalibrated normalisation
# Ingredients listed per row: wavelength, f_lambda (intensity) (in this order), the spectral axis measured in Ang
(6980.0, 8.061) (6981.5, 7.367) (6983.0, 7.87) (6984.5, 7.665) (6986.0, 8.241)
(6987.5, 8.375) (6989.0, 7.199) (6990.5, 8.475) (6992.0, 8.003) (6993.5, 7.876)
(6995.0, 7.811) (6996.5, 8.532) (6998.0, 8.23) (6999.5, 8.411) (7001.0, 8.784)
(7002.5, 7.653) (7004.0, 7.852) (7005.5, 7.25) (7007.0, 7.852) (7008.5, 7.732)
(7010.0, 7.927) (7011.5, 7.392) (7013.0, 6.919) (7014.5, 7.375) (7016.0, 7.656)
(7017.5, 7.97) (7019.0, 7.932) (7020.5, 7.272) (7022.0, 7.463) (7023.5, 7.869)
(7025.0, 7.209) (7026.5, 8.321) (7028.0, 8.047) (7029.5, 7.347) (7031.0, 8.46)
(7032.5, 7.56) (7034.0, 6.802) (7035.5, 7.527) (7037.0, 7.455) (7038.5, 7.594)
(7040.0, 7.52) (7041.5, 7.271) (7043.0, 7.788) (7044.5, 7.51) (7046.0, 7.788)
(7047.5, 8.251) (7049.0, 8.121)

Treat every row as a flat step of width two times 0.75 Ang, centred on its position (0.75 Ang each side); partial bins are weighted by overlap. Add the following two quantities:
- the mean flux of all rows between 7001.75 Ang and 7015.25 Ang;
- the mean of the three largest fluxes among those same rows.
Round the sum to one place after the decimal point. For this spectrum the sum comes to 15.4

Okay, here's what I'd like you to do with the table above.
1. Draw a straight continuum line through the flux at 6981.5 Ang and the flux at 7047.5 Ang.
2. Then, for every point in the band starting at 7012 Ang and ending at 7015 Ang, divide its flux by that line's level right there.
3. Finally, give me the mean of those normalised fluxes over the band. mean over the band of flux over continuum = 0.92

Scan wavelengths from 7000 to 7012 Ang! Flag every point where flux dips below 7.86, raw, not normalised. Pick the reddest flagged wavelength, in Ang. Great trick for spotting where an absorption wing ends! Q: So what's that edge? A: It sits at 7011.5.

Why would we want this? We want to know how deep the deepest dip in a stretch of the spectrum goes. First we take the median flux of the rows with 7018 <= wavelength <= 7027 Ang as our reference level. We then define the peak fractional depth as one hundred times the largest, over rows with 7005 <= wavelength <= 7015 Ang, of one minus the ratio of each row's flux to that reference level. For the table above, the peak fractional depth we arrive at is 10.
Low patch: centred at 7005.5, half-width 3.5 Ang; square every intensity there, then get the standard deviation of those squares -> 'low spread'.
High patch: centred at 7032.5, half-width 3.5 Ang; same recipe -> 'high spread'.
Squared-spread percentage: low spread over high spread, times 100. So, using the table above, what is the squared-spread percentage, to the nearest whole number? 41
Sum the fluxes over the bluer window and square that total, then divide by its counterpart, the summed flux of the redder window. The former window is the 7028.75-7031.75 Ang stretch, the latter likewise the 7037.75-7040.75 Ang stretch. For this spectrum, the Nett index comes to 16.5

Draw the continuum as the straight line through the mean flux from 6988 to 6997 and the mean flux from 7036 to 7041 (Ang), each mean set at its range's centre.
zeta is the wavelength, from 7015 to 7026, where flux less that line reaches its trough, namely 7025.0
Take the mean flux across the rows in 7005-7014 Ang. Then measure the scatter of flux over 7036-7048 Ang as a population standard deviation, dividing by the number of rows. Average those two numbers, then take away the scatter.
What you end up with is 3.62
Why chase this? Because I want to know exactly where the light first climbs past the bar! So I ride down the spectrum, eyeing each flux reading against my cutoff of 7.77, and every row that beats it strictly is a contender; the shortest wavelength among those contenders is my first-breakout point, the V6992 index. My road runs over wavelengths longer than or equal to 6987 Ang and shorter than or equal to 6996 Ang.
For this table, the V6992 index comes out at 6987.5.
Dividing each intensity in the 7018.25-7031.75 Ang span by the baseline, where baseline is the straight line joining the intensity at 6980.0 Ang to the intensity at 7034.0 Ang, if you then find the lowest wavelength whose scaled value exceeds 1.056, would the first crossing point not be 7019.0 Ang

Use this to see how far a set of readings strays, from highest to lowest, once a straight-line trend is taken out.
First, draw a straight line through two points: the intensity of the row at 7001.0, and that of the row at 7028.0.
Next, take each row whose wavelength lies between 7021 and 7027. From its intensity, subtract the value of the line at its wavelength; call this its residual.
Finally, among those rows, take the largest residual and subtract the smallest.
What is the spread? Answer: 1.2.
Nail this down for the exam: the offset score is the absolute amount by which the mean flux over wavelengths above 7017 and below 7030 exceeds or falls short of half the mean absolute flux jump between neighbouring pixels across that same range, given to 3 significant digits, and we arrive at 7.46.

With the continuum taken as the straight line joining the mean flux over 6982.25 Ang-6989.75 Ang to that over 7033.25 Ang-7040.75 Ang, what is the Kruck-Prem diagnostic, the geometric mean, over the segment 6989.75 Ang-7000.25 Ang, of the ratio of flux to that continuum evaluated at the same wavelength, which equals 1.05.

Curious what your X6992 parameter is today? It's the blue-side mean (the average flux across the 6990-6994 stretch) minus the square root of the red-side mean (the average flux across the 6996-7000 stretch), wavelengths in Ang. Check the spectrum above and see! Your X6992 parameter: 5.22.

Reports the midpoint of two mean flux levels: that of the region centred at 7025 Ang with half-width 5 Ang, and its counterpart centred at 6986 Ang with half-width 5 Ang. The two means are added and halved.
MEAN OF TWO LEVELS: 7.77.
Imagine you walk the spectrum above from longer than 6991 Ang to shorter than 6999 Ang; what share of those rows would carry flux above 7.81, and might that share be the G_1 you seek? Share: 1.0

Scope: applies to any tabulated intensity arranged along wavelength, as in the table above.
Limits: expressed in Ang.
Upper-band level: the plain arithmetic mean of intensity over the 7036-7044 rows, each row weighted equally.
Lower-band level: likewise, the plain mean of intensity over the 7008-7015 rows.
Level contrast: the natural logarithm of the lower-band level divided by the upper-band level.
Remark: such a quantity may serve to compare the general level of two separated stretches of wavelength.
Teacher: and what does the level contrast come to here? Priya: -0.01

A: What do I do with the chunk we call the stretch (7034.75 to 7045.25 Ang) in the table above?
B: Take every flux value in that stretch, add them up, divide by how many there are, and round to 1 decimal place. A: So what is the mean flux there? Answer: 7.5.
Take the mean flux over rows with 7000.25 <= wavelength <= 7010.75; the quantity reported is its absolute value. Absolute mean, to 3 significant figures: 7.86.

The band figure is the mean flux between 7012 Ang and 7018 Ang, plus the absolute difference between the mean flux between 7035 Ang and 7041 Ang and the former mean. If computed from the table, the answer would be 7.5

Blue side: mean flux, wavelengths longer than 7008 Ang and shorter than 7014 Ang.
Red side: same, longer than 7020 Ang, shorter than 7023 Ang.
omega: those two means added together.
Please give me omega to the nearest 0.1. 14.9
